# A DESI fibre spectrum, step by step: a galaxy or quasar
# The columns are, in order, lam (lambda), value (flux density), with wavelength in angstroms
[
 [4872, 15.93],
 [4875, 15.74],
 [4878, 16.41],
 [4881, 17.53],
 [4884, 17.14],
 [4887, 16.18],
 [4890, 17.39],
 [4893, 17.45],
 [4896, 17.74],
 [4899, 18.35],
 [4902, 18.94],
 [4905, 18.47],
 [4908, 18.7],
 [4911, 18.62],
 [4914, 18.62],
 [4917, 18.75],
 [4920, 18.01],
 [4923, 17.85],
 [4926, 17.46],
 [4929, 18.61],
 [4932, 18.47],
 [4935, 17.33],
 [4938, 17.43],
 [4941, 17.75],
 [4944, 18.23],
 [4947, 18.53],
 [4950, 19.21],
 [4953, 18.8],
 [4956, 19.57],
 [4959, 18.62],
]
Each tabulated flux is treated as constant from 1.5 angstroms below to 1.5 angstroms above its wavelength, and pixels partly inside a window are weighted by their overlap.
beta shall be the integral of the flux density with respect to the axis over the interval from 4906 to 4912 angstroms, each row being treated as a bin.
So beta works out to 111.9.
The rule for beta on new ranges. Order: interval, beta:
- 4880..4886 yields 103.3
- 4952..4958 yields 115.0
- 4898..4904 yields 111.9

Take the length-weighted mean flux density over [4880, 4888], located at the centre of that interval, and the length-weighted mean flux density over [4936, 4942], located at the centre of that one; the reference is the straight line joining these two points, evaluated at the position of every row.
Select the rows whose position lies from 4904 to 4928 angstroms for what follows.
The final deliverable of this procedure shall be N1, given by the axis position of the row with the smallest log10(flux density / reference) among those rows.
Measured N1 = 4926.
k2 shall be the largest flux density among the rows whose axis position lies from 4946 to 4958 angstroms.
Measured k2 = 19.57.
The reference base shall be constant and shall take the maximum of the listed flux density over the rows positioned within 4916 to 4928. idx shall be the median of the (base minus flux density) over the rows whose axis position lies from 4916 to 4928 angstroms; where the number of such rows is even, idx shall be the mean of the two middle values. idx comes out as 0.8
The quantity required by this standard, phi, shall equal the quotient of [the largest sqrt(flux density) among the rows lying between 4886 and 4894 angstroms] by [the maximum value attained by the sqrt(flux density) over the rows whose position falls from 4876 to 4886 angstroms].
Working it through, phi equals 0.998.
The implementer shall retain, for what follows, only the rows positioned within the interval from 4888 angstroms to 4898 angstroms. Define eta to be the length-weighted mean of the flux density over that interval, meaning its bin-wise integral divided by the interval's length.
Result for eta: 17.5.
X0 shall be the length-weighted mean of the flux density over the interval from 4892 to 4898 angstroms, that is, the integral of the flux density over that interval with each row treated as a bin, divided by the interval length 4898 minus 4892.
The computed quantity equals 17.7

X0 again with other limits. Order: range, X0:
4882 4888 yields 16.8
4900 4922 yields 18.6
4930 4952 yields 18.2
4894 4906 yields 18.3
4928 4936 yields 18.2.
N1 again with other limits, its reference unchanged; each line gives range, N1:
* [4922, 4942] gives 4935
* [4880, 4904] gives 4887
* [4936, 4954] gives 4938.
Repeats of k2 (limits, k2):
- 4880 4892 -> 17.53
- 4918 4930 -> 18.61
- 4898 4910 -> 18.94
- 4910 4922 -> 18.75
